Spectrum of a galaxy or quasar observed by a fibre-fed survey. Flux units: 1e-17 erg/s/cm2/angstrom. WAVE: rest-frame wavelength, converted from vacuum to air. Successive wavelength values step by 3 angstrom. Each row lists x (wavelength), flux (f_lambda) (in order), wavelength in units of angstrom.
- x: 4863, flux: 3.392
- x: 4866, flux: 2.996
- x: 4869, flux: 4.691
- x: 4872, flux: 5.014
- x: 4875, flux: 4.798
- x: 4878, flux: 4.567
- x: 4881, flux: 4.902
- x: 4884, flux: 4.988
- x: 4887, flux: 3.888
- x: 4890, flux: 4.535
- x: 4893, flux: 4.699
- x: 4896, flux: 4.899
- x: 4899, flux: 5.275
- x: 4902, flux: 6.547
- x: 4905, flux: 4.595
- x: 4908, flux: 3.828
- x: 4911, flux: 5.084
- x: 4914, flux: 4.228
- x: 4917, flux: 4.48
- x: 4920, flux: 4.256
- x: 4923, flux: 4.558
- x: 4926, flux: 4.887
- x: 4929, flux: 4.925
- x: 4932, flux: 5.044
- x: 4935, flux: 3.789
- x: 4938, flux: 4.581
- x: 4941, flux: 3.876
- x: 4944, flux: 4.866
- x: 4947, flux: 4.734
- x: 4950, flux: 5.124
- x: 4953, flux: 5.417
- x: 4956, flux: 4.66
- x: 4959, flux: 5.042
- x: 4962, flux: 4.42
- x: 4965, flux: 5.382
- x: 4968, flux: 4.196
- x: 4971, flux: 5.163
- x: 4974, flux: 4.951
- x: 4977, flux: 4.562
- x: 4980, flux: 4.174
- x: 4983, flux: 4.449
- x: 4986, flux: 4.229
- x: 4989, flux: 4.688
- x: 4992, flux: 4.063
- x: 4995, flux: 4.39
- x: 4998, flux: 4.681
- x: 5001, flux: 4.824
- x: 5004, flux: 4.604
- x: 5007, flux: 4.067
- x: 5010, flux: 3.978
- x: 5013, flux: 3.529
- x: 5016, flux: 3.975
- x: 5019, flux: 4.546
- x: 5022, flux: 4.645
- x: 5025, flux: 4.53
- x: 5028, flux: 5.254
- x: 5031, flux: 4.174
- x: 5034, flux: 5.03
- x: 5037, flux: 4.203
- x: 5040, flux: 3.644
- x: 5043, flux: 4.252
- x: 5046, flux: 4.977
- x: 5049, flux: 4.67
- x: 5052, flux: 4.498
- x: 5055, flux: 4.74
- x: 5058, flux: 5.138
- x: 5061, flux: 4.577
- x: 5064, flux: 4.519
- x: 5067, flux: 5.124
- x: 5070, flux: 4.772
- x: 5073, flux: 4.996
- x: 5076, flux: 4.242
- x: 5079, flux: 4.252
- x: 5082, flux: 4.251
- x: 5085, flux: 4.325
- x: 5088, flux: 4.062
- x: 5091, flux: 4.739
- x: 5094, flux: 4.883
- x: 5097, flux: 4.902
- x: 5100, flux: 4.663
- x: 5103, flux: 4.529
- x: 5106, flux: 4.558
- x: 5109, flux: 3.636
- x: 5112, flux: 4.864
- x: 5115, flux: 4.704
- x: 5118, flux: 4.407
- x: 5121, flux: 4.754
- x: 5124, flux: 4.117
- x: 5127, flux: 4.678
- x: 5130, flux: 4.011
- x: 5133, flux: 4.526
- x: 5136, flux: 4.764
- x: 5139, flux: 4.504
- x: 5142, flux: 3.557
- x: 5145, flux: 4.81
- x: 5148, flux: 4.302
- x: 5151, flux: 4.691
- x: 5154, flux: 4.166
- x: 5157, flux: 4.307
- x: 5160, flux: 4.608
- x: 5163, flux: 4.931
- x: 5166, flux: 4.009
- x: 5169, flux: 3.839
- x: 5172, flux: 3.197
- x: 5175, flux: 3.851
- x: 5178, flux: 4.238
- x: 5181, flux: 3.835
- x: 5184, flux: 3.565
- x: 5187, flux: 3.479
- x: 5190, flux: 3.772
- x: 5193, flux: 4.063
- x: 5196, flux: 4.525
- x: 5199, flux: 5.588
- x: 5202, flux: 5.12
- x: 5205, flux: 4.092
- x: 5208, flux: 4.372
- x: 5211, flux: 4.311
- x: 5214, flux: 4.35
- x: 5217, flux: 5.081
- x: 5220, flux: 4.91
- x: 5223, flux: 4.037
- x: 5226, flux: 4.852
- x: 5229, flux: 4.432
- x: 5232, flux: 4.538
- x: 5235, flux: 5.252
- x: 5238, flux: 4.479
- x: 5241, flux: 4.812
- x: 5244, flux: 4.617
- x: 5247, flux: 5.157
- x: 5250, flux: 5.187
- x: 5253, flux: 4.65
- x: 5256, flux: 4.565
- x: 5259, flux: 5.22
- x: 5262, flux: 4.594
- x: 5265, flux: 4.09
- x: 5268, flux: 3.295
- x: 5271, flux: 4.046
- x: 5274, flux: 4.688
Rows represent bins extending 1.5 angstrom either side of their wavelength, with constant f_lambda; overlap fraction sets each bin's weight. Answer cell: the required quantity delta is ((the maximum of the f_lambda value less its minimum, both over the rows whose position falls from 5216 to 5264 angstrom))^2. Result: 1.5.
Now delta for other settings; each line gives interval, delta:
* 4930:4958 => 2.7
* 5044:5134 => 2.3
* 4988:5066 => 3.0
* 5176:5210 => 4.4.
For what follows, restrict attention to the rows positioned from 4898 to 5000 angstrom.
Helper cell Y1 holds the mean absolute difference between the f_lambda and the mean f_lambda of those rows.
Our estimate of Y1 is 0.41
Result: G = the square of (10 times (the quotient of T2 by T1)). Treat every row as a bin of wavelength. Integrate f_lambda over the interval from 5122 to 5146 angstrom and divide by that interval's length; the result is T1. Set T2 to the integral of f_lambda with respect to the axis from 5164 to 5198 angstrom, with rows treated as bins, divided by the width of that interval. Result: 79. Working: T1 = 4.37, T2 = 3.89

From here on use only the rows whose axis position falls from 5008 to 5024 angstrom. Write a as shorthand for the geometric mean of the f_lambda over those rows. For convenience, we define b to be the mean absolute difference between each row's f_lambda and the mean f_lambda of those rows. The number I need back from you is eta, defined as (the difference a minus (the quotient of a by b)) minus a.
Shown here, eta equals -11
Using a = 4.1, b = 0.37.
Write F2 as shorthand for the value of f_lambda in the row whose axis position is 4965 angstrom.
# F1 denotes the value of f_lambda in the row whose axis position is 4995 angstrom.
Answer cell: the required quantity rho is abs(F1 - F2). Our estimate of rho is 0.99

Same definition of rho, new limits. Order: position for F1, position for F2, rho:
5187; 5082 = 0.77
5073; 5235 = 0.26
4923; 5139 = 0.05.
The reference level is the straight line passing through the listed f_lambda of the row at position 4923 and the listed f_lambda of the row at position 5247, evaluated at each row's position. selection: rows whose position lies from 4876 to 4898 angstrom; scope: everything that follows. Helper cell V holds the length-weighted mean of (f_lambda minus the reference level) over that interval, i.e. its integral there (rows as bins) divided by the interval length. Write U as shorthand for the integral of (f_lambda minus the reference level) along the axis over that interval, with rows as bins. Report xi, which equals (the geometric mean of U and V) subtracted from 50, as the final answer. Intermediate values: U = 4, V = 0.17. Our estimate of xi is 49.2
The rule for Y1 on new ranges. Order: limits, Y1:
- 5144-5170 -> 0.31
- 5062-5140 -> 0.27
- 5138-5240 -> 0.42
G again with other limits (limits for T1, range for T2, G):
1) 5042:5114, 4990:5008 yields 94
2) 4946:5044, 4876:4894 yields 103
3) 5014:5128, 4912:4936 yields 100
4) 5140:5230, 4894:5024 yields 115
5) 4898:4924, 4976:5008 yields 87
